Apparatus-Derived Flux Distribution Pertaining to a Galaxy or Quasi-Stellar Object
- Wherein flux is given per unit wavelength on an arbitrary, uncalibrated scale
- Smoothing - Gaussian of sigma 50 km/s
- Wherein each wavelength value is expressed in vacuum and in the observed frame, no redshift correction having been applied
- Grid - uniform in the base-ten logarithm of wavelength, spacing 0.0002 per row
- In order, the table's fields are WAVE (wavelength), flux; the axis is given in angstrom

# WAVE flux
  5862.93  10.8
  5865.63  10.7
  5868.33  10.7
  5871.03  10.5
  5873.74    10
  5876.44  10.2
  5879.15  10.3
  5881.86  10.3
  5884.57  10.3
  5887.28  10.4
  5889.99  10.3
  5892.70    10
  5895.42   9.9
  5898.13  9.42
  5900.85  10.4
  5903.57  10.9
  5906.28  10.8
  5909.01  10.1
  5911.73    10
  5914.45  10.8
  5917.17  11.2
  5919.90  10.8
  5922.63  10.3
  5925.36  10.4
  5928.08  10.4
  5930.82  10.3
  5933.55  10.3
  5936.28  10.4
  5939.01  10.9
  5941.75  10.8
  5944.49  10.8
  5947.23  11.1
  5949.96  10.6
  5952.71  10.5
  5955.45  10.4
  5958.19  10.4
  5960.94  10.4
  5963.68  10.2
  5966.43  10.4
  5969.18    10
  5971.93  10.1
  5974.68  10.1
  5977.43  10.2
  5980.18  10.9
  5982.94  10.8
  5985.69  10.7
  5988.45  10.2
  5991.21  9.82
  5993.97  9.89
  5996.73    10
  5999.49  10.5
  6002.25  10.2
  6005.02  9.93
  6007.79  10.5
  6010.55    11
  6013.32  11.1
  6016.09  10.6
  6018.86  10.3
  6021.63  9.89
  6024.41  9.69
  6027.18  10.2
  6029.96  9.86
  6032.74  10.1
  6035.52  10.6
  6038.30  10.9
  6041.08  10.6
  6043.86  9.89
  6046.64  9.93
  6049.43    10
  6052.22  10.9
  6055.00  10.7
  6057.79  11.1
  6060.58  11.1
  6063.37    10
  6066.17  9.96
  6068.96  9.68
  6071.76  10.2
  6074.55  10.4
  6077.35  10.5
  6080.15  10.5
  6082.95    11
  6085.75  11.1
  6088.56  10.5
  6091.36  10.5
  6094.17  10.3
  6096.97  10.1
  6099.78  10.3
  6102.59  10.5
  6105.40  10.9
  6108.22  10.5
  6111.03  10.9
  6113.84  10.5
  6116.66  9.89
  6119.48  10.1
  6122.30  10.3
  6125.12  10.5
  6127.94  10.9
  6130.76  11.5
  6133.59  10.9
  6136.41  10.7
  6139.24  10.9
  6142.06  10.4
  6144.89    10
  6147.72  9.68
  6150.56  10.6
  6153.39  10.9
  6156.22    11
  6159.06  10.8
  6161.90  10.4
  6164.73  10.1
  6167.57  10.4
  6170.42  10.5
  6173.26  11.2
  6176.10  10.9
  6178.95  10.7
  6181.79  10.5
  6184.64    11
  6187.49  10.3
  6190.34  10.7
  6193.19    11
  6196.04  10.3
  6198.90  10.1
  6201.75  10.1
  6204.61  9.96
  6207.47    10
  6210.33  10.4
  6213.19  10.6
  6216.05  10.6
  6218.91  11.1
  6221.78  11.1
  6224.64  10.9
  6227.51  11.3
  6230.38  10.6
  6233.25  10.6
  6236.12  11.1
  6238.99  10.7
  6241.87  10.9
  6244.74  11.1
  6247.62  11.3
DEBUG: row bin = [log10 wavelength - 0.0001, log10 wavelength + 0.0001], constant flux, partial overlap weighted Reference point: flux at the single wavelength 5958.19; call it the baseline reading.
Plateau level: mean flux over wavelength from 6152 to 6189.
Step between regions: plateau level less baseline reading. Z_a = 0.27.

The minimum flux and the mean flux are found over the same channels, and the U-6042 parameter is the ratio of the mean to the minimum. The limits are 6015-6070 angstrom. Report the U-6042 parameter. 1.06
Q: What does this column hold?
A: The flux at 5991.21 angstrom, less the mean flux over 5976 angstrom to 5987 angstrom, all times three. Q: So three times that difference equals -2.5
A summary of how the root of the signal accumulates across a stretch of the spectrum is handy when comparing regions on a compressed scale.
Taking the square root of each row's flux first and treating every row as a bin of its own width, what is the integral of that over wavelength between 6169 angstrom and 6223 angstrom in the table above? 176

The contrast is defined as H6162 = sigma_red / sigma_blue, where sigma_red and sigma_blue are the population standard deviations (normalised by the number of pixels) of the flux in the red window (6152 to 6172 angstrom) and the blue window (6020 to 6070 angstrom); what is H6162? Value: 0.63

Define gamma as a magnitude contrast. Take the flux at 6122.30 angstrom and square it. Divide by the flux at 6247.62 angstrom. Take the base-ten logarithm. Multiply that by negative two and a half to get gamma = -2.43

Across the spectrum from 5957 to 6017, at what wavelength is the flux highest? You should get 6013.32 angstrom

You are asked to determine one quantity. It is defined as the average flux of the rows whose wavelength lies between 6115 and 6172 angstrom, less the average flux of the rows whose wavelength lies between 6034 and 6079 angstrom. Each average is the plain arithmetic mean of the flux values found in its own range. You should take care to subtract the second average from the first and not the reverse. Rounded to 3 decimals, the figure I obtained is 0.120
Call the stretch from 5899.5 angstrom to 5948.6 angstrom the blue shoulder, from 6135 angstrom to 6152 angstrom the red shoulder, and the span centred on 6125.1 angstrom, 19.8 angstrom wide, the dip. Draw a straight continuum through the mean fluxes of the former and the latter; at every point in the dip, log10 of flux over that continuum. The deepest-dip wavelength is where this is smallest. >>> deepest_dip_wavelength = 6116.66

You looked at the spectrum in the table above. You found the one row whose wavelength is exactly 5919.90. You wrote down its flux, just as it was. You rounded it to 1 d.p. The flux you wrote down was 10.8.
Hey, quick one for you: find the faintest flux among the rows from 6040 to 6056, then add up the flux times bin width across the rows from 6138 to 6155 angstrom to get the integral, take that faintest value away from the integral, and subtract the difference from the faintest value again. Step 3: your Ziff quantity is -157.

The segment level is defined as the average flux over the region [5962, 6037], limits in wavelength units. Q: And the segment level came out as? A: 10.3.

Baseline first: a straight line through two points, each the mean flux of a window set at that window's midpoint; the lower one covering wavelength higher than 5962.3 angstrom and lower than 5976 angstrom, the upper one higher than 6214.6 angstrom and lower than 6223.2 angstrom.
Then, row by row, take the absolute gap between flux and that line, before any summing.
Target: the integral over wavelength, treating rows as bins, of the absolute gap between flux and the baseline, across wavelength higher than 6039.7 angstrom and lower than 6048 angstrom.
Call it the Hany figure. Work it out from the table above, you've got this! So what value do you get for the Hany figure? 3.3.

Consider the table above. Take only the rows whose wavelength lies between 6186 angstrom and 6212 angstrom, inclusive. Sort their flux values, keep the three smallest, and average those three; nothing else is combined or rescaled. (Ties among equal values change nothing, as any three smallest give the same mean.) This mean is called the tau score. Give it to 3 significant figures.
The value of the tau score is 10.0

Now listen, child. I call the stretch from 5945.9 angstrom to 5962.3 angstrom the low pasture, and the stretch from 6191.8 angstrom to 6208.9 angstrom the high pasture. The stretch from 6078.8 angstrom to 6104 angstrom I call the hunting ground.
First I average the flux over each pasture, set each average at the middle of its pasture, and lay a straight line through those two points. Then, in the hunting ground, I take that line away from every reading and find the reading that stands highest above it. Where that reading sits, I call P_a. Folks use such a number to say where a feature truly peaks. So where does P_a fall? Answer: 6085.75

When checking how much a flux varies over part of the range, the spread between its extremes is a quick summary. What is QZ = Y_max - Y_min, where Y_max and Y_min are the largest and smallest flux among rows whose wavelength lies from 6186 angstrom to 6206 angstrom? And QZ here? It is 1.0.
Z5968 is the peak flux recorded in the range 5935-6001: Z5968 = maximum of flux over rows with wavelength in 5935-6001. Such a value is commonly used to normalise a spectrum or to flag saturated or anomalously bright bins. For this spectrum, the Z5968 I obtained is 11.1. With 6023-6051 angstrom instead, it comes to 10.9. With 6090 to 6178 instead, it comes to 11.5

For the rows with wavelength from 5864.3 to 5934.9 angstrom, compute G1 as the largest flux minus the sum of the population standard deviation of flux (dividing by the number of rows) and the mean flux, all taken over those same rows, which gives 0.46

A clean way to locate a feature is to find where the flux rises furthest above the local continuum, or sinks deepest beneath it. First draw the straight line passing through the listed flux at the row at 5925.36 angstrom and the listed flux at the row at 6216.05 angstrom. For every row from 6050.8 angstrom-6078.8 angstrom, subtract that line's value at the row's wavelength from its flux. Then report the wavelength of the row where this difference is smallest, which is 6068.96 angstrom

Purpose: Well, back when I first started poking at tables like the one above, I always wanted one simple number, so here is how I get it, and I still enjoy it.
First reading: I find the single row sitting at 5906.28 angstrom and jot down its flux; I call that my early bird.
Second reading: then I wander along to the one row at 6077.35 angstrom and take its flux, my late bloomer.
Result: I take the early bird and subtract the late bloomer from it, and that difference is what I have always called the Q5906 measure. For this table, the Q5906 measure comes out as 0.3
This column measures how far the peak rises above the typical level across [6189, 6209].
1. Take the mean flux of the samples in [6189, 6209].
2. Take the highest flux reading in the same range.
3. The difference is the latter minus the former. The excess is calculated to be 0.69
